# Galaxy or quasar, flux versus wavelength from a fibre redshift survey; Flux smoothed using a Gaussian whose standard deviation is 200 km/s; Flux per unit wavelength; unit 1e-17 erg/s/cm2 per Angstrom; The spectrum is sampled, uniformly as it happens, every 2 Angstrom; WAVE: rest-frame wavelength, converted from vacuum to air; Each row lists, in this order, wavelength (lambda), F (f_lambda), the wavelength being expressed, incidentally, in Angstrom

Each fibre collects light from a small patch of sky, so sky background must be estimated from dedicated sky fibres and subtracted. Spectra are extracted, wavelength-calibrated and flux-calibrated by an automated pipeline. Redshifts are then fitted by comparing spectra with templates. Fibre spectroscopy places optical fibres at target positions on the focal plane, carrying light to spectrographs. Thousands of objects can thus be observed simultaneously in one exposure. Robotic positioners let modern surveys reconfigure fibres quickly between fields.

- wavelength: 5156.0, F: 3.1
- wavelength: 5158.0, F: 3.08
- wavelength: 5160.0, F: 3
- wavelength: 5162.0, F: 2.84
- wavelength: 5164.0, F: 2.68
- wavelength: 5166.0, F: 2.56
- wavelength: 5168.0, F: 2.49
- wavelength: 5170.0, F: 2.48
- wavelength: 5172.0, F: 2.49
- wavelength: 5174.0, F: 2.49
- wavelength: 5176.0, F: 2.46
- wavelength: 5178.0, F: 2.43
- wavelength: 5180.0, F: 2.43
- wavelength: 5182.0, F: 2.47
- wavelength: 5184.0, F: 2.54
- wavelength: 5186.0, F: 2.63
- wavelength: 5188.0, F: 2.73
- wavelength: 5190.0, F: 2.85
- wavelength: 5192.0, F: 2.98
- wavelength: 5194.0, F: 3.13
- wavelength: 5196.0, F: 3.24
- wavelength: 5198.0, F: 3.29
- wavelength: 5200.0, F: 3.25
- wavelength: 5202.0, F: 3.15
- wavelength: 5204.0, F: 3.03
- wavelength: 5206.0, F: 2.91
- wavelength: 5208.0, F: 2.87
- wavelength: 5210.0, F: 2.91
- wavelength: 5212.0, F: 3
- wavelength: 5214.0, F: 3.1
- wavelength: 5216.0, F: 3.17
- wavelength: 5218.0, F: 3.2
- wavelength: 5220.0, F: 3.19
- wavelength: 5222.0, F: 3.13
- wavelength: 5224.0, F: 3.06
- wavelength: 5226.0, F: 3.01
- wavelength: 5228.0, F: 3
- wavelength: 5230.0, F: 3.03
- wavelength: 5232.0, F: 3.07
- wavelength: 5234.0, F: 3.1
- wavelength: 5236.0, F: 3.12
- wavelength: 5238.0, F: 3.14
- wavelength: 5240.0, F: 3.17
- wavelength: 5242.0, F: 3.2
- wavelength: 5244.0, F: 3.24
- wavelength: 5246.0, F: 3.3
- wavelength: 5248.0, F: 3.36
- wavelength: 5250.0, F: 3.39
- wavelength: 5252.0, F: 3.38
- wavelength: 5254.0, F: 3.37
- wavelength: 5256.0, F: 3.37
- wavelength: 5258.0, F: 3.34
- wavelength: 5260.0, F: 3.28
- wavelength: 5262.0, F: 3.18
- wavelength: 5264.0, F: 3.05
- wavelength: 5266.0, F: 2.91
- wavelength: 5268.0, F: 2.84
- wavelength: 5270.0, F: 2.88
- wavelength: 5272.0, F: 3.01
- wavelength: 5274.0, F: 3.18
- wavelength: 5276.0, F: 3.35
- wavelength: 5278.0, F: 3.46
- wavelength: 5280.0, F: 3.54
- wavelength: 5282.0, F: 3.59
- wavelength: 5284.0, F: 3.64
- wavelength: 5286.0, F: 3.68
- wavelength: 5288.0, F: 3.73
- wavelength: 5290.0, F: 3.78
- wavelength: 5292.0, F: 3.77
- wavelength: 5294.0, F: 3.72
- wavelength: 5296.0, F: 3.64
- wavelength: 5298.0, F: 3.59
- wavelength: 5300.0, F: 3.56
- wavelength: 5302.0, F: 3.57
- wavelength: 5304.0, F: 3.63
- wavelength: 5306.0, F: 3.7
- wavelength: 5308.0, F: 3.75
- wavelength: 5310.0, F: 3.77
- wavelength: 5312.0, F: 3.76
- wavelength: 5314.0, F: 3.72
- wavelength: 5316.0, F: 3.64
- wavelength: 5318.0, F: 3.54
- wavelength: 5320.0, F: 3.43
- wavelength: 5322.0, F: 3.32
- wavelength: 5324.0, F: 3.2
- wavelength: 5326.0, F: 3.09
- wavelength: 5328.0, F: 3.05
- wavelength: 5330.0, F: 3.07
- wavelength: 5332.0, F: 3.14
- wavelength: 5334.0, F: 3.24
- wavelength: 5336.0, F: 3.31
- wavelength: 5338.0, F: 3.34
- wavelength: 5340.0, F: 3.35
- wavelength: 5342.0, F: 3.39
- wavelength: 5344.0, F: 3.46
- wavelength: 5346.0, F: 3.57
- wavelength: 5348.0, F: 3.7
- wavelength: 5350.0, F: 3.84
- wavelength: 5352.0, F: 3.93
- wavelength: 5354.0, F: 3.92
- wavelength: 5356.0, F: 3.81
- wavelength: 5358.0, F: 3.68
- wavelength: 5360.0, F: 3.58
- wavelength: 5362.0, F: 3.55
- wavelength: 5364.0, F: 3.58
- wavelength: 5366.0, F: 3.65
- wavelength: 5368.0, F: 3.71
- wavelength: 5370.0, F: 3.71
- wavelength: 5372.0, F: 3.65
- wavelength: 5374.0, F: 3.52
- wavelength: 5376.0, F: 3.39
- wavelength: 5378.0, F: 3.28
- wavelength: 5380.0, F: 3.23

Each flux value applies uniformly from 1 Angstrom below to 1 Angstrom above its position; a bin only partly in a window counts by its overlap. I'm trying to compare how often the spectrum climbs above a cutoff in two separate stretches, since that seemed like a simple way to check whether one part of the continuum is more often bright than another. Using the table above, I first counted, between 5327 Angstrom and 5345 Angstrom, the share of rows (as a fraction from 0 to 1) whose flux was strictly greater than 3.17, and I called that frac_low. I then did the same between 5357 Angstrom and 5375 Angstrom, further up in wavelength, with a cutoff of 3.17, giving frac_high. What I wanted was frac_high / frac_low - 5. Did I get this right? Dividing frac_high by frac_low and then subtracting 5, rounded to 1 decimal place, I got -3.5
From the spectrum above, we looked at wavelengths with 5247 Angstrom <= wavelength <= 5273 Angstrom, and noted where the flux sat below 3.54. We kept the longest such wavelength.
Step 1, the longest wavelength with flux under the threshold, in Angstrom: 5272.0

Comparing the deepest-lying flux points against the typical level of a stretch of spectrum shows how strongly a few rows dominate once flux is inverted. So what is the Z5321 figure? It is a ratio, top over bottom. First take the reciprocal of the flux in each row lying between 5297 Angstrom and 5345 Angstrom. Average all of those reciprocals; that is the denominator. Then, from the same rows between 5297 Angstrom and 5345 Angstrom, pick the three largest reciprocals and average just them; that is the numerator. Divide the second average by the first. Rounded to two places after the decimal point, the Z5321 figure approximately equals 1.12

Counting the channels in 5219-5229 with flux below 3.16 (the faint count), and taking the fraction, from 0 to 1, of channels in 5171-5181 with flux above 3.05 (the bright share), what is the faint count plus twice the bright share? 4.0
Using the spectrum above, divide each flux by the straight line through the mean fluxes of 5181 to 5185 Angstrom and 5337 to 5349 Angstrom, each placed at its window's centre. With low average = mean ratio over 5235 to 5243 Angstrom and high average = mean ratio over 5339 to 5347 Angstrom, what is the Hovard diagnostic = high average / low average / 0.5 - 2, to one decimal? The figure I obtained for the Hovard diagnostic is -0.2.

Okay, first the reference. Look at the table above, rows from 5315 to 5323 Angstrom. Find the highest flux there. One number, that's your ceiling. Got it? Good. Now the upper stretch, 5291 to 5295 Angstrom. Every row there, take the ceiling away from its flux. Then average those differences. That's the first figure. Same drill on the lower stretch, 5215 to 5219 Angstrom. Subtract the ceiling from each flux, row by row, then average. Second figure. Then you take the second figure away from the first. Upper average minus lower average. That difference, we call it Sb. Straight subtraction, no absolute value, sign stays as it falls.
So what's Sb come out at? 0.56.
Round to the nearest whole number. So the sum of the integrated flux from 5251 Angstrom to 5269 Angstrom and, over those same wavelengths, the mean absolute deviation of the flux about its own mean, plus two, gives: 60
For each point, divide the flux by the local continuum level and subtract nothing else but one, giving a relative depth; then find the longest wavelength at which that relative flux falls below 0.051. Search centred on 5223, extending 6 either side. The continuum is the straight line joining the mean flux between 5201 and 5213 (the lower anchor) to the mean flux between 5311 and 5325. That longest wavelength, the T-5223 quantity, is 5228.0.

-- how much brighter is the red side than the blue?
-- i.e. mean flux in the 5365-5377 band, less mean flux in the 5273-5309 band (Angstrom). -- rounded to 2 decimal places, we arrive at 0.00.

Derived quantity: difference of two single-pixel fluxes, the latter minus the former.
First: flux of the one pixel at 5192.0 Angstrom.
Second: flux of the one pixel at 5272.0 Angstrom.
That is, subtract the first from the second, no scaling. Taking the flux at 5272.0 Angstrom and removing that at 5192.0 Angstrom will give 0.0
